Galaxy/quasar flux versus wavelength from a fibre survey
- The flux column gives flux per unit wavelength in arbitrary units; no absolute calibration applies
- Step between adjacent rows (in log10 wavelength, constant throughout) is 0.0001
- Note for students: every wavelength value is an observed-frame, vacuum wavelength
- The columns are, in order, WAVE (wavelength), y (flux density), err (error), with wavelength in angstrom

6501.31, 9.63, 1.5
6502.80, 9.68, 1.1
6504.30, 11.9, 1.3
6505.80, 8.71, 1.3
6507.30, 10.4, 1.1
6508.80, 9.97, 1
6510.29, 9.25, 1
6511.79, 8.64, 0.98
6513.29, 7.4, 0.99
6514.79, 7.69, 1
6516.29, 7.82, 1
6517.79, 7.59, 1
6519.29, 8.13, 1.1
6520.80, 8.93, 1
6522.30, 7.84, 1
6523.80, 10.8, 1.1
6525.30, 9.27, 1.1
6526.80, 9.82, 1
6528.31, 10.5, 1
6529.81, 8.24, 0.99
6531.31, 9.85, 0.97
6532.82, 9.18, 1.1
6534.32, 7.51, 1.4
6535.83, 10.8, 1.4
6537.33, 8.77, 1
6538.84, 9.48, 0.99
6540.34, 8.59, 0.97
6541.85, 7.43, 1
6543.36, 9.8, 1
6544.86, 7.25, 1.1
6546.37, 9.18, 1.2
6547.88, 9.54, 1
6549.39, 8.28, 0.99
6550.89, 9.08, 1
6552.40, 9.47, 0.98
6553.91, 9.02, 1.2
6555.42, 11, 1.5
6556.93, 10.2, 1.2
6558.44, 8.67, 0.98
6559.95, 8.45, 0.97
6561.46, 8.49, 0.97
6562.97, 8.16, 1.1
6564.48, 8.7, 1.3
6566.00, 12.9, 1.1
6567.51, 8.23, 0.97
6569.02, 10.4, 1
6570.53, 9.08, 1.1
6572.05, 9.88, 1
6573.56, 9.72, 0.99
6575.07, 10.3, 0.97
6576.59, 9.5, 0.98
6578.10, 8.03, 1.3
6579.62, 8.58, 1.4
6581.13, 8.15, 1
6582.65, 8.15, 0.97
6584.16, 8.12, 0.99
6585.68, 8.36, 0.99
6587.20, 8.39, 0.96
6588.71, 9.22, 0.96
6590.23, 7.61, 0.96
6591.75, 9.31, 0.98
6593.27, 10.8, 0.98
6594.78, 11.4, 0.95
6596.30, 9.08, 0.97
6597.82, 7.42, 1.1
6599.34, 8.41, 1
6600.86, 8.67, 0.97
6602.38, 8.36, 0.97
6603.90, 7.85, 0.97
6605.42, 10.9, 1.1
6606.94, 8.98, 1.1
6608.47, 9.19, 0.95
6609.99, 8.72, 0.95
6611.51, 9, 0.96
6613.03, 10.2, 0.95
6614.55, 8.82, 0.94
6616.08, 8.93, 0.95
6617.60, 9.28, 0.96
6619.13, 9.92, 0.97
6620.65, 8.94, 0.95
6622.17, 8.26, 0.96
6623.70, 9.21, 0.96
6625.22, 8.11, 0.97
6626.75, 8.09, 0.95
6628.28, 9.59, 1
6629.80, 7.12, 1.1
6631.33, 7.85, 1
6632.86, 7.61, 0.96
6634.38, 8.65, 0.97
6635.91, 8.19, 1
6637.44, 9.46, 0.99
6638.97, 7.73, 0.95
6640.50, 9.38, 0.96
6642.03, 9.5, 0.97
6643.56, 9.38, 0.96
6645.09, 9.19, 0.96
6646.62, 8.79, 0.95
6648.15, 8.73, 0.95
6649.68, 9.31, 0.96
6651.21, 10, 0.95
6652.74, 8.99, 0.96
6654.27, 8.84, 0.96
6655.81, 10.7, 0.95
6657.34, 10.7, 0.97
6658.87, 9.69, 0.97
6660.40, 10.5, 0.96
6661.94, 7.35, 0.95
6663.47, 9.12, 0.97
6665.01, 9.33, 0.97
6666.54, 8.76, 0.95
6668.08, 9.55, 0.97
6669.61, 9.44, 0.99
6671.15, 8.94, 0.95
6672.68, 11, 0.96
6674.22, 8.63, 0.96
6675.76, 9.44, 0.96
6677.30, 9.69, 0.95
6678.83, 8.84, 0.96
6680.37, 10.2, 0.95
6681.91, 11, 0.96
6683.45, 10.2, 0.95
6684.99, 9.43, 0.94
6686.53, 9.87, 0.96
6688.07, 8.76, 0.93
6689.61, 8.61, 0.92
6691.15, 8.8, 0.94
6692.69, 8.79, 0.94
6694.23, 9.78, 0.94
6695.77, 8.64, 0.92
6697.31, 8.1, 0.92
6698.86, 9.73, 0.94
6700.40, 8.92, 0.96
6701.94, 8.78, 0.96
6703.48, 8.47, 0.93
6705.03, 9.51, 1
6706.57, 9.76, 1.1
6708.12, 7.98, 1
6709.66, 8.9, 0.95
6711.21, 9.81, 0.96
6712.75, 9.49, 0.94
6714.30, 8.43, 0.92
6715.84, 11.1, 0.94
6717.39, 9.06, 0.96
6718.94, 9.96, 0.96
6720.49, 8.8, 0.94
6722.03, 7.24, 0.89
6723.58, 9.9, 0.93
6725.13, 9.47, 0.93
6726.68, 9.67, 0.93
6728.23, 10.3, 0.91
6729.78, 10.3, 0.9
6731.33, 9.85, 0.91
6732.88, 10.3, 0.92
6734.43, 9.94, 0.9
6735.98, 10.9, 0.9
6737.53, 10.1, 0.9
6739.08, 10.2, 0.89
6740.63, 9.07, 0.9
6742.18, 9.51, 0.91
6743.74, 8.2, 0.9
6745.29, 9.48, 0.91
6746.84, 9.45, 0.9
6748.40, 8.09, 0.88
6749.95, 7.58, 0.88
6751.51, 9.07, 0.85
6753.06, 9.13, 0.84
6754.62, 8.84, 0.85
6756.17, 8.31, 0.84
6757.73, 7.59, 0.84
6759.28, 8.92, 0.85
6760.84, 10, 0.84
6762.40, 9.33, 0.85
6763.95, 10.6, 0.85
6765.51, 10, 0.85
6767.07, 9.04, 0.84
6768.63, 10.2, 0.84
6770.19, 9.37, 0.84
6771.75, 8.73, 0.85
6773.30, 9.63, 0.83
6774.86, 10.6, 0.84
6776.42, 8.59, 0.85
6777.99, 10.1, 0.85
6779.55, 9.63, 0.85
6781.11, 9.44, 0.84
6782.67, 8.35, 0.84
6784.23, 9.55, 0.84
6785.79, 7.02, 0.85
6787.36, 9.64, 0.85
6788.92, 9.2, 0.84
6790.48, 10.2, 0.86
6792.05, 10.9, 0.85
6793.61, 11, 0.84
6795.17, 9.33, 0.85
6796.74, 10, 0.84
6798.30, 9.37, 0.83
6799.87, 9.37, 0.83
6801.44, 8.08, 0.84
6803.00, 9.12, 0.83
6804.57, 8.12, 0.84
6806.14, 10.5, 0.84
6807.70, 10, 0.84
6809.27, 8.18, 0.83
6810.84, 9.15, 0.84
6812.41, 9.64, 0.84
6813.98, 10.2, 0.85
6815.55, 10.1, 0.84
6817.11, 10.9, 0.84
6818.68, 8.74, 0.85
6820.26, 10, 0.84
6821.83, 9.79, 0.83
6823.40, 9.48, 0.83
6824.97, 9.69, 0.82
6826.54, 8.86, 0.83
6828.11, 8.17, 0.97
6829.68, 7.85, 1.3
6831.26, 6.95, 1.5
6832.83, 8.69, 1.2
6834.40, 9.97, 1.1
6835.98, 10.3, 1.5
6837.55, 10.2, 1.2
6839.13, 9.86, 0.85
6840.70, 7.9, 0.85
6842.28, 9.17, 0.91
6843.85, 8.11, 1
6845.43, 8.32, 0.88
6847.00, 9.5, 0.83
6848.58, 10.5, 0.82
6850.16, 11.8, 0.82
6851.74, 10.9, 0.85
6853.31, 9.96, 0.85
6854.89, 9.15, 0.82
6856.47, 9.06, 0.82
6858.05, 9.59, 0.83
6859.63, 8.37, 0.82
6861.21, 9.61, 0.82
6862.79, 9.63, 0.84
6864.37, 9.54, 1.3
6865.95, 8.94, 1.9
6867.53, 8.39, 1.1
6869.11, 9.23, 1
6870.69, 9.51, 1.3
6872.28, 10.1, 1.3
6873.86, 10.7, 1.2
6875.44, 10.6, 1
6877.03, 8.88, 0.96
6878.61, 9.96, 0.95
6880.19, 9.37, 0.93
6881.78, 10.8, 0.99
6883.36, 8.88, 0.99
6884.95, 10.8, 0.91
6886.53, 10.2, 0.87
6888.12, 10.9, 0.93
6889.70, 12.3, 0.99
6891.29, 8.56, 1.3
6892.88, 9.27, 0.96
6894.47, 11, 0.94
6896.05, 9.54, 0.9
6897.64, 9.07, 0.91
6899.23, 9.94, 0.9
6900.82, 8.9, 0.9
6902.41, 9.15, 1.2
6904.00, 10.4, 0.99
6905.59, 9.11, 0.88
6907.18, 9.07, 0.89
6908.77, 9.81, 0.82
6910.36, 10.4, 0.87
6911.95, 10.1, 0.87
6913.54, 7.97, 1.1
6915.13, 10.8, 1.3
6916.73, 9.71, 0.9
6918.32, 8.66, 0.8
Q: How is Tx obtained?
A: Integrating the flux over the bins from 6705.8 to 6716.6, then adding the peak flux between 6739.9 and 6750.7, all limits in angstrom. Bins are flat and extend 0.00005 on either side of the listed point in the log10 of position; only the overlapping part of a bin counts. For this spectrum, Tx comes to 111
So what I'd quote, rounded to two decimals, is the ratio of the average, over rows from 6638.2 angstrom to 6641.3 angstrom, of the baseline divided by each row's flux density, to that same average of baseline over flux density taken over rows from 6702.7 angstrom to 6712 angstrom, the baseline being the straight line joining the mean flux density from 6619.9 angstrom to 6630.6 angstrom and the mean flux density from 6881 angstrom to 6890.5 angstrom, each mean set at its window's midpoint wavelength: 1.00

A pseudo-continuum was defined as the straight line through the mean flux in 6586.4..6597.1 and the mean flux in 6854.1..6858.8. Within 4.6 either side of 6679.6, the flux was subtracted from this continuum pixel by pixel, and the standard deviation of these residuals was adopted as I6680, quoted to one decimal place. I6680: 0.7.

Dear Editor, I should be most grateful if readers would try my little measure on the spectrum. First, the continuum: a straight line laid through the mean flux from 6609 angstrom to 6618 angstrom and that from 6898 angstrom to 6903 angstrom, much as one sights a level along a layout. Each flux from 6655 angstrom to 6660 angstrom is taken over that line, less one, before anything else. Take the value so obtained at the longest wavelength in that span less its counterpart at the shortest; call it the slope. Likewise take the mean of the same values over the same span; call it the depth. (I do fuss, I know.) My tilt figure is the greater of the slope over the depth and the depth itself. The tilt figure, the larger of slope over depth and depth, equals 0.13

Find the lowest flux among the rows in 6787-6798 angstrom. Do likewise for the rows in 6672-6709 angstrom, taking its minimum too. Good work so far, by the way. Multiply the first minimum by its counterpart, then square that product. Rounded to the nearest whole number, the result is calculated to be 5390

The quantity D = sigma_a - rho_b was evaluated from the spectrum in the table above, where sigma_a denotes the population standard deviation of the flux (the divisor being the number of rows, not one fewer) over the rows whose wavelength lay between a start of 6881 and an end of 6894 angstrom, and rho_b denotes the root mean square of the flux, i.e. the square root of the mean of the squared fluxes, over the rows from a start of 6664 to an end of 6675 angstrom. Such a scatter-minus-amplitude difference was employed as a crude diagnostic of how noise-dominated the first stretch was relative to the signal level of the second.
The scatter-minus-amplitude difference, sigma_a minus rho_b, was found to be -8.24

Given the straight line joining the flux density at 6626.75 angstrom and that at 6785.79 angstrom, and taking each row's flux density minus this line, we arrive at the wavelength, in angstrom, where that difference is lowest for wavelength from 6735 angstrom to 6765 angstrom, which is 6749.95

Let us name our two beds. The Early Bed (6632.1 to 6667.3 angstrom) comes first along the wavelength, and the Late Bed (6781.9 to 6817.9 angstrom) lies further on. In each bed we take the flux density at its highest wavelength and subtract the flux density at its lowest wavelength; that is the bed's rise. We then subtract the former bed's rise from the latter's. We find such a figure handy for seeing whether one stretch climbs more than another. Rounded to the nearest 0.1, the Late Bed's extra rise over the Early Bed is 1.4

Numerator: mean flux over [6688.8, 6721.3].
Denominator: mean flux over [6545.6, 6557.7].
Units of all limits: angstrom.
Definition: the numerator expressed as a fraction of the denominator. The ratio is 0.96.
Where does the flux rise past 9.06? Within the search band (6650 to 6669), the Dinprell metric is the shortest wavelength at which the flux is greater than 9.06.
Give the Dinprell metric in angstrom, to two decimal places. 6651.21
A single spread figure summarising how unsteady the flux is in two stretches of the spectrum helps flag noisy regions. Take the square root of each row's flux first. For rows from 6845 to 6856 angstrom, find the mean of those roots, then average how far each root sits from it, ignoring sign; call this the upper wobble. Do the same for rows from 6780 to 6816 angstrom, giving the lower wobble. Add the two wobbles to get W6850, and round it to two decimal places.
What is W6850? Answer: 0.26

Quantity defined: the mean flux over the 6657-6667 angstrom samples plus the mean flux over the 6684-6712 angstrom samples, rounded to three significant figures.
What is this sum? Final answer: 18.4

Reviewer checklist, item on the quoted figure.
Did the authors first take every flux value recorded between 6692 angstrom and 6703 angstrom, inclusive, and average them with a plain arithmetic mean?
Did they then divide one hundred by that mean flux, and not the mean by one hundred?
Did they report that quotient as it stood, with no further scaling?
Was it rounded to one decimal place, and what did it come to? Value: 11.2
